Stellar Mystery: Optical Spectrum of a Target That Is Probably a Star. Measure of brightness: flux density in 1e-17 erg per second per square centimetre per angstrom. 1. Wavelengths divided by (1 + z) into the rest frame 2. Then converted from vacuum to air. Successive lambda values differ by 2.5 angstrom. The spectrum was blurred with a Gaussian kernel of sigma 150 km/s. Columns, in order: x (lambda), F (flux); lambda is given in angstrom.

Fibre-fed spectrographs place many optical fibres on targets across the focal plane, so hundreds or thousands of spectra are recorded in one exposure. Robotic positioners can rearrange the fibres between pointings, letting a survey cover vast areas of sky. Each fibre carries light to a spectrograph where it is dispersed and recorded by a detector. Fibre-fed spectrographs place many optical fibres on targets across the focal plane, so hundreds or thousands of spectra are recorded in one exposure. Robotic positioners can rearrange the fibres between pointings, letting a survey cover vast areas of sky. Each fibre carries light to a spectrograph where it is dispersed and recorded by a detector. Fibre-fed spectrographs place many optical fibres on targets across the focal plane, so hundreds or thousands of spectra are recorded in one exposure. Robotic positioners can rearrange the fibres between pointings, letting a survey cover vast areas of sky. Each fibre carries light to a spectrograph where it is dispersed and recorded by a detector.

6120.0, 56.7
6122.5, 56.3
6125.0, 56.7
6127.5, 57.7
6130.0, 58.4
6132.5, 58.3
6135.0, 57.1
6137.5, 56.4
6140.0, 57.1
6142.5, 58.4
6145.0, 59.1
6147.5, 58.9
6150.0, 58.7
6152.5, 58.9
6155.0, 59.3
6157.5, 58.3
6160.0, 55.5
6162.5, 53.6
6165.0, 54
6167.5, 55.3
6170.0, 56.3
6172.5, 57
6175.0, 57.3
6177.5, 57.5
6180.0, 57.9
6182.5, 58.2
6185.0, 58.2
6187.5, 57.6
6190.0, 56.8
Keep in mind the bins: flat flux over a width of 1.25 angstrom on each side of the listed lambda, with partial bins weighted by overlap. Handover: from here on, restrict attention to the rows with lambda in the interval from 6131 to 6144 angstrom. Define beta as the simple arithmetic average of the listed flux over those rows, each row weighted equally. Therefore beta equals 57.5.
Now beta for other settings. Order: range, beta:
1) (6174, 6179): 57.4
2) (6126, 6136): 57.9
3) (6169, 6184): 57.4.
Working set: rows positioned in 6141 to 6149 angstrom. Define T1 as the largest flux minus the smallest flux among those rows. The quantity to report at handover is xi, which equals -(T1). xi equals -0.7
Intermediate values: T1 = 0.7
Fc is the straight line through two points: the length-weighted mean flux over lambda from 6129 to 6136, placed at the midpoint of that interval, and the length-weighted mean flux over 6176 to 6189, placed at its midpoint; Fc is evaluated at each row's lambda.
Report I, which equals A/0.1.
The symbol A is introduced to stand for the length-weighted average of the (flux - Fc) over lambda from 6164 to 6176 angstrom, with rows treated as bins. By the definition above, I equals -19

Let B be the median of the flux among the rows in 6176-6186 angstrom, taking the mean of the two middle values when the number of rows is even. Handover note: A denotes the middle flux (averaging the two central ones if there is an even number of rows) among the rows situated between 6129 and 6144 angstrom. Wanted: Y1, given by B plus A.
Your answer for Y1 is 116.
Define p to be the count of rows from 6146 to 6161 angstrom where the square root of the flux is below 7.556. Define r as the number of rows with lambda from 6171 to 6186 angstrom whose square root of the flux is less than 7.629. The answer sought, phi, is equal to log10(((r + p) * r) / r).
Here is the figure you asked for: 0.85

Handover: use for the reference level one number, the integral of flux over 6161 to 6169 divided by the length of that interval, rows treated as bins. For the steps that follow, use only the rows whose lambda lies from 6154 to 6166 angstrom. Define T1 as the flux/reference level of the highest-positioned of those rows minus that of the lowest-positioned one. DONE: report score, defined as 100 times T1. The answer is -9.7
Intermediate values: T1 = -0.10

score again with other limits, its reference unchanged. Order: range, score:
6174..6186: 1.7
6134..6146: 3.7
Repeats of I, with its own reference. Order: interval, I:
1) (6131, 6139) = -6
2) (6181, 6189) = 1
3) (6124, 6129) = -7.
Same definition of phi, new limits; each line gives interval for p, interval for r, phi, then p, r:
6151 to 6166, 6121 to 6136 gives 0.85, 3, 4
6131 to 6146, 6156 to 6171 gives 0.78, 1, 5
